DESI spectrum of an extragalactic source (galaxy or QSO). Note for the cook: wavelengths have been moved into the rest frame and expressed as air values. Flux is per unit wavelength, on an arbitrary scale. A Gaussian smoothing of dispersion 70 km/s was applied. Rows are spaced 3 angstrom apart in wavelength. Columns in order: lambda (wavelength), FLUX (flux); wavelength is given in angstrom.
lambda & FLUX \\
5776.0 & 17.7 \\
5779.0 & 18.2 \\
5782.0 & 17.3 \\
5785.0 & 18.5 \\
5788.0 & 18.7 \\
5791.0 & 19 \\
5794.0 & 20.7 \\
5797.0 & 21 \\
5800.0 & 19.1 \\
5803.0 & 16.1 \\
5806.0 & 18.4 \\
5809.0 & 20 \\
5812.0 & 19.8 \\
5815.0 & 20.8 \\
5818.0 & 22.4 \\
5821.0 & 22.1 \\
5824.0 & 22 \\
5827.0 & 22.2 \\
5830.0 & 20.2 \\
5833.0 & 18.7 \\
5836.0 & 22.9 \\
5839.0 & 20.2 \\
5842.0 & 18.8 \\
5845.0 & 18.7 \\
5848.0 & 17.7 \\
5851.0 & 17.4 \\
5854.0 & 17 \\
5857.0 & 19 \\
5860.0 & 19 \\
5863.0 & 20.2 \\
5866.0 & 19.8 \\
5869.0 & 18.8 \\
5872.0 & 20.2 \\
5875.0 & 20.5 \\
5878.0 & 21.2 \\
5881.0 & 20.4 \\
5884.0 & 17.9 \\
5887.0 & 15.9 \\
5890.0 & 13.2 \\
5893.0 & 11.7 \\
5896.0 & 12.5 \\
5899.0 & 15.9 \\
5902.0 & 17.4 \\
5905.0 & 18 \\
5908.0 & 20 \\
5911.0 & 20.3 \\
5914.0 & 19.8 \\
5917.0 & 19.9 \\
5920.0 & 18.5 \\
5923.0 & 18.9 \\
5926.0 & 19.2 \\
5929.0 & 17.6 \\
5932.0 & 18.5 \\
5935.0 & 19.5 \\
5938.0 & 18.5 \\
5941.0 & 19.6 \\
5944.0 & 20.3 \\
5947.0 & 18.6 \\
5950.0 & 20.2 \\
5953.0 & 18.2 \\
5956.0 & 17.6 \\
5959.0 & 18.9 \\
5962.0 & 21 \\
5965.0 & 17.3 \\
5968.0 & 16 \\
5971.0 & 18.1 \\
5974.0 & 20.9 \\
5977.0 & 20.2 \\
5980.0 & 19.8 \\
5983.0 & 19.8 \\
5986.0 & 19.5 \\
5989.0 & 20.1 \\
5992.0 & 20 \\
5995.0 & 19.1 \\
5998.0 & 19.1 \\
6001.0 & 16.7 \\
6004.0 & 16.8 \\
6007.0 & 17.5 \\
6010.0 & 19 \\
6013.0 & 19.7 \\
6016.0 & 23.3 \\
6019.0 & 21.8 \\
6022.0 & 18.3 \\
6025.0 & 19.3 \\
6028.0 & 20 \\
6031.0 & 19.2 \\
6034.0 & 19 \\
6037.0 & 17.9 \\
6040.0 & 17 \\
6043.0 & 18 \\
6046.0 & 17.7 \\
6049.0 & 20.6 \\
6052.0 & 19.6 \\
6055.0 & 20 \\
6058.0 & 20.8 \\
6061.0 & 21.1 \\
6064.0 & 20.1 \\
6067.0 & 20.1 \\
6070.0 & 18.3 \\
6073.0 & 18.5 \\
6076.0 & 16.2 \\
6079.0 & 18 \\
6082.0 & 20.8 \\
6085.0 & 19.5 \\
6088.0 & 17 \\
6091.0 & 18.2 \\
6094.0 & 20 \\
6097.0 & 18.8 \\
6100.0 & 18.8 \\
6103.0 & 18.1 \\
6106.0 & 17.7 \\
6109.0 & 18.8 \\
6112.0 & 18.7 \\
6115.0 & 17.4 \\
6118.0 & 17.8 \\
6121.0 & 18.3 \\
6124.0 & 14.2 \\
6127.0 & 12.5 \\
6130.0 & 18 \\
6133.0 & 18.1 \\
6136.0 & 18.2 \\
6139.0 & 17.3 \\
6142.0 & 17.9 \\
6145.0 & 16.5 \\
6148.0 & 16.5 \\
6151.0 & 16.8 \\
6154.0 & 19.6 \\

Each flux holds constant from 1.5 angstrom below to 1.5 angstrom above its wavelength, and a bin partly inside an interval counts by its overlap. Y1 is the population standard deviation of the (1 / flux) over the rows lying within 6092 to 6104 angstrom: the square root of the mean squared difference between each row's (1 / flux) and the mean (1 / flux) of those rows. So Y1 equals 0.0019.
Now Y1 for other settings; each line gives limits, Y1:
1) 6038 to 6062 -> 0.0041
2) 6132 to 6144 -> 0.0011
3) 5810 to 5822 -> 0.0023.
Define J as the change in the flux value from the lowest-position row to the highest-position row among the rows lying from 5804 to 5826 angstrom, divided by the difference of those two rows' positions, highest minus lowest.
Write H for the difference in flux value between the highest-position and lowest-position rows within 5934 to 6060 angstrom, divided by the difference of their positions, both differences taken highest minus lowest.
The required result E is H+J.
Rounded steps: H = 0.01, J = 0.20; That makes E 0.21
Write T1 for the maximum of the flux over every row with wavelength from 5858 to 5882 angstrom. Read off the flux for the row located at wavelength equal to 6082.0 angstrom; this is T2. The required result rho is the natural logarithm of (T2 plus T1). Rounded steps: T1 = 21.2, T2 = 20.8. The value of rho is 3.74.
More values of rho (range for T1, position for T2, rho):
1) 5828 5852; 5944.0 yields 3.77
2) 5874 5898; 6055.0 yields 3.72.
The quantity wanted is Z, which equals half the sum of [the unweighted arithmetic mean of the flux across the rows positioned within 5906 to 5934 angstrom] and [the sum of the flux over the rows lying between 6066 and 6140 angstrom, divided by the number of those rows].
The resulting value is 18.6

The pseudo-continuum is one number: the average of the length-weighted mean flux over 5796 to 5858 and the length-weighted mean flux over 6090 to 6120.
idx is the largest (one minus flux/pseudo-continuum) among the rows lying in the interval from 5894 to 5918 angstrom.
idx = 0.34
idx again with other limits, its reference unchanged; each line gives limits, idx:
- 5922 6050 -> 0.16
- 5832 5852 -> 0.09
